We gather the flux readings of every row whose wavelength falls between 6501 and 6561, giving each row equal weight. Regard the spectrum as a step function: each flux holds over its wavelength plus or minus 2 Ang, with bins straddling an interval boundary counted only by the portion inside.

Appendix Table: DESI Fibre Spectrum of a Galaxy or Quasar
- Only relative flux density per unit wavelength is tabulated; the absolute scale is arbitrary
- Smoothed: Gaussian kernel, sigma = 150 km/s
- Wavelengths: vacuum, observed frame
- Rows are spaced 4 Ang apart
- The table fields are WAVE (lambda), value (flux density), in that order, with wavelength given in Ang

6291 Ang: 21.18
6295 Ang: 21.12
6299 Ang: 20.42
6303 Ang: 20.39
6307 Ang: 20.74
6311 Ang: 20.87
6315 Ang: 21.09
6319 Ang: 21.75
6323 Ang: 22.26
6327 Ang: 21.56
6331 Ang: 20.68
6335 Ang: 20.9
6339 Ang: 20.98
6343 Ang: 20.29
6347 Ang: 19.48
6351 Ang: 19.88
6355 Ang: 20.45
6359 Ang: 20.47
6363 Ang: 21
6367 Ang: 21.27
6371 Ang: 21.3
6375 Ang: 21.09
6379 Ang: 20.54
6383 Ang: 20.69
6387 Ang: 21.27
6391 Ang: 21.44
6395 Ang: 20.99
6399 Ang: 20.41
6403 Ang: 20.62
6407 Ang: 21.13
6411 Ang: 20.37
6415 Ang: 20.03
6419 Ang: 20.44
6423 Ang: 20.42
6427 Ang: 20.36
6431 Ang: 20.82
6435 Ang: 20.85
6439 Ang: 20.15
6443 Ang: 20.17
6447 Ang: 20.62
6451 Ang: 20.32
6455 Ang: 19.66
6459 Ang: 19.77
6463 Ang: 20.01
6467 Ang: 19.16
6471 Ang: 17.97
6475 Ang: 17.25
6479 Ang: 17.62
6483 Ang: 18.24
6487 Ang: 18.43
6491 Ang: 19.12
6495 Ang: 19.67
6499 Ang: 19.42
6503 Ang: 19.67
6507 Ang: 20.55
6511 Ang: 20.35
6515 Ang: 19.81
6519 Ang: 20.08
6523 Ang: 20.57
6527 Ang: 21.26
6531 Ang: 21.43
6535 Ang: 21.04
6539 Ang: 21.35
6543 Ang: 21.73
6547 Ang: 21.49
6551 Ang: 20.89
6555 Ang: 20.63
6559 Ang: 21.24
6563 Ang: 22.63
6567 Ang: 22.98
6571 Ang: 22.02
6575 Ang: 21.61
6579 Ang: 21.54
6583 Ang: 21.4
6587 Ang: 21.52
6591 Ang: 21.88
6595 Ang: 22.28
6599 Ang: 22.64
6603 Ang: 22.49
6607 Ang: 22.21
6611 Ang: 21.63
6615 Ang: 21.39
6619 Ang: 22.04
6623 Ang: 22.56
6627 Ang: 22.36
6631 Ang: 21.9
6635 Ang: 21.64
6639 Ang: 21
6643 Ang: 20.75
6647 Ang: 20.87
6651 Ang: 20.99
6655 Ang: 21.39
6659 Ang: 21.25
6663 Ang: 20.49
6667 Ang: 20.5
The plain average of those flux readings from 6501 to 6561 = 20.8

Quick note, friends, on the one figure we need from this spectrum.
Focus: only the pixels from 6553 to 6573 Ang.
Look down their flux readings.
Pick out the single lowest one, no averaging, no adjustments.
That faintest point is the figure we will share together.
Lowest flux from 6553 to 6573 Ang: 20.63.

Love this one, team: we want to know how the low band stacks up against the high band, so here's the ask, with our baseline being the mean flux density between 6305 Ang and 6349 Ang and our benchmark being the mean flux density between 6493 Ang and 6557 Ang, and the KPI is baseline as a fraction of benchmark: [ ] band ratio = 1.02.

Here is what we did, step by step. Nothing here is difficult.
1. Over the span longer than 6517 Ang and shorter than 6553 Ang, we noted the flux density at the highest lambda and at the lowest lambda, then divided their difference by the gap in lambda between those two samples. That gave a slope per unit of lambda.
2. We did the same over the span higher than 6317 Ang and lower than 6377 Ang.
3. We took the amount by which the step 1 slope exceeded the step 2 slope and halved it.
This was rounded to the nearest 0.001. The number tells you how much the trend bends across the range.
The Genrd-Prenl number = 0.019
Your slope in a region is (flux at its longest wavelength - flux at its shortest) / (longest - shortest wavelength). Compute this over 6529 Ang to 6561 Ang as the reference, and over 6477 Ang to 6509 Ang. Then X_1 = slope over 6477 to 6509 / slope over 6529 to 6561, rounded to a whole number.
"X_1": -15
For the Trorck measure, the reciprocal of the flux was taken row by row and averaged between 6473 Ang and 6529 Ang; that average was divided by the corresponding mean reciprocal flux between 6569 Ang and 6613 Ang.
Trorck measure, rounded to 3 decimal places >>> 1.132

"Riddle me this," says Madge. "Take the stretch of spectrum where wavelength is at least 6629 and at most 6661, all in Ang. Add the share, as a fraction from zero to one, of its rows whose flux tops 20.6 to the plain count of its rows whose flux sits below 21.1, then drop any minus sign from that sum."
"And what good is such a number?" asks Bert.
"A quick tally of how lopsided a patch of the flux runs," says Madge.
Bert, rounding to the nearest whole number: 5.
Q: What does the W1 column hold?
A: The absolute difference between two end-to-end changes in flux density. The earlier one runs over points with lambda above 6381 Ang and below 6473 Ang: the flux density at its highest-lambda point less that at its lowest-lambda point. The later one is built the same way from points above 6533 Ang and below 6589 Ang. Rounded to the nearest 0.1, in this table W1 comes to 3.2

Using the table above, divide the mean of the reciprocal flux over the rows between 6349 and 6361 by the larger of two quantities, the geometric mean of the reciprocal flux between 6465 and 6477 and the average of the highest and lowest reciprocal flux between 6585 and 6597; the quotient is 0.89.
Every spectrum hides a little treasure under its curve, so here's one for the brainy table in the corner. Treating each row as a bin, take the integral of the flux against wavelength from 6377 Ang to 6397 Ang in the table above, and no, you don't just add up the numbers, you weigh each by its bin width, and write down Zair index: 420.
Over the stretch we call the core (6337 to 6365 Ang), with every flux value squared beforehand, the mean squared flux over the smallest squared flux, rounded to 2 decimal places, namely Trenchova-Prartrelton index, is 1.09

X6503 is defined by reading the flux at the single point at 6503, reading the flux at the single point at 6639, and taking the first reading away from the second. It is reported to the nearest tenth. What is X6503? 1.3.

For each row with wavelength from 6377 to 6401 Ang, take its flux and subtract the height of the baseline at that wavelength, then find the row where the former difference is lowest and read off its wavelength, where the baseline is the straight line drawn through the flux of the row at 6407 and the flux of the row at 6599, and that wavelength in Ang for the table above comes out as 6399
